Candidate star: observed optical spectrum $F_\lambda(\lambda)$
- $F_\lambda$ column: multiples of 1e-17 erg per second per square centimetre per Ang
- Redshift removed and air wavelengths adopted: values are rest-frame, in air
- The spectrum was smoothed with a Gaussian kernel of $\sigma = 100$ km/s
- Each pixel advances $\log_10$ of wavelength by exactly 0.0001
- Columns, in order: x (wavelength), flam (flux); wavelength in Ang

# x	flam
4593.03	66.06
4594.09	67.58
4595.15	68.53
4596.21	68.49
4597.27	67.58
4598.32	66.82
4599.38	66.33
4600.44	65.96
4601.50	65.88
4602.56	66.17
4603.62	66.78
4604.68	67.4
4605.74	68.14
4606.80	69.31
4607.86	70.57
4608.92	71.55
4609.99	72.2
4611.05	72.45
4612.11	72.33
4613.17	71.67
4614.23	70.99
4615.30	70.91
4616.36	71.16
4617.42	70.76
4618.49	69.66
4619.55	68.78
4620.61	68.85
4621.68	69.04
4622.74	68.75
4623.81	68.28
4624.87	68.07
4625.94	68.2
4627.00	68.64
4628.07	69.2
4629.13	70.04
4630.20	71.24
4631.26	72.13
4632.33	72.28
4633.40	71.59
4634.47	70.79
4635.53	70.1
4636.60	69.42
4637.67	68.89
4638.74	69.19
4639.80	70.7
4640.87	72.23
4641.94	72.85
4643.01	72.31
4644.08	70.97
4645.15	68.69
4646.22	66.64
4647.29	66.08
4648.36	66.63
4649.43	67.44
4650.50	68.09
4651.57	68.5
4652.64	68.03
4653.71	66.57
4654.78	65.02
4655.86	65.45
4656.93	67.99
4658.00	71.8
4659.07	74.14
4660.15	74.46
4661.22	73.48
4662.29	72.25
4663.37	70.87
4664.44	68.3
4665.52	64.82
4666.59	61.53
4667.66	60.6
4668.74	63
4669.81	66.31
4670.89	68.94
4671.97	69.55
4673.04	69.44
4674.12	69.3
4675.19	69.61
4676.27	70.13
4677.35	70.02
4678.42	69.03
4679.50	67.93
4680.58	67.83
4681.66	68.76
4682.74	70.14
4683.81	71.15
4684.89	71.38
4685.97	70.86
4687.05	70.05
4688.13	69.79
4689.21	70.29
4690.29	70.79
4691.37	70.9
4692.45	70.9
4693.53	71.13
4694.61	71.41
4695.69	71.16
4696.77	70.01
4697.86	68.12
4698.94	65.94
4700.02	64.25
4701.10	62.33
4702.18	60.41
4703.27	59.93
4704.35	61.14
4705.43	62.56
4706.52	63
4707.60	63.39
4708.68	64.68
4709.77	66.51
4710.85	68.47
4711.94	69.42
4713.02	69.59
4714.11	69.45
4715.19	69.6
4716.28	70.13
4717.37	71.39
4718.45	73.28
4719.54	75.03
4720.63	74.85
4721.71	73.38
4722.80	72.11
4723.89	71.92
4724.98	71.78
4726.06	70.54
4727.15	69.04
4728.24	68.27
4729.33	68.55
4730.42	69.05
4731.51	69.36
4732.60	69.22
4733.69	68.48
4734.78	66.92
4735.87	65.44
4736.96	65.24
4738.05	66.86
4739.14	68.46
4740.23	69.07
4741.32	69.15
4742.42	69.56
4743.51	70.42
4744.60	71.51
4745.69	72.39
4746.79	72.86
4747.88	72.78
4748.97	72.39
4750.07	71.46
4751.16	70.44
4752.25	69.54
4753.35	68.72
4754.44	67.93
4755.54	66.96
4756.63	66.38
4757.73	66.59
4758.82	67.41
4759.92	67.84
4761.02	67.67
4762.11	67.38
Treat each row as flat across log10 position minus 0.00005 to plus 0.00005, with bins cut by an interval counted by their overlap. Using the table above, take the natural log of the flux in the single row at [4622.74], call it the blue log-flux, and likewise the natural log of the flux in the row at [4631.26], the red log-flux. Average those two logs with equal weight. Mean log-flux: 4.25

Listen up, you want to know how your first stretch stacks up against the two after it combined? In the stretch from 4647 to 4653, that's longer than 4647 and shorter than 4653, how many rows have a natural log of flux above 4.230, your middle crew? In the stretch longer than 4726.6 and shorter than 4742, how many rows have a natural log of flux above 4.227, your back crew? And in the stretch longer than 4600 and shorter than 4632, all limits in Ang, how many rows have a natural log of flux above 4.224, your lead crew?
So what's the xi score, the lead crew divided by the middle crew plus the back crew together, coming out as 3.00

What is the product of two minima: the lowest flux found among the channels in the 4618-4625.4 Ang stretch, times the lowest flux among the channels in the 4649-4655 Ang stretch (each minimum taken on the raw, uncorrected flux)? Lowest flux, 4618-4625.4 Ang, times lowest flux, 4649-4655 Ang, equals 4426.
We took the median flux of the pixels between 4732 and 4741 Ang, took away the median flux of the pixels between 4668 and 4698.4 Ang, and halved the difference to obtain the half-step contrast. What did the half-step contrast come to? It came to -1.2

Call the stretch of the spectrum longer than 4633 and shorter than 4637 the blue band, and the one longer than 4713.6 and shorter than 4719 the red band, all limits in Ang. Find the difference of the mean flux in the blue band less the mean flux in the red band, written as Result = -0.3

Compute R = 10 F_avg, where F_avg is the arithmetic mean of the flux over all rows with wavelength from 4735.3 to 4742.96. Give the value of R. 677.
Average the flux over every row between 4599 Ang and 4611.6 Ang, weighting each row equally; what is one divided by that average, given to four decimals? 0.0146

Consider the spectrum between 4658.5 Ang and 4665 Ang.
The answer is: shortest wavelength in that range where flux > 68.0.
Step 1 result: 4659.07 Ang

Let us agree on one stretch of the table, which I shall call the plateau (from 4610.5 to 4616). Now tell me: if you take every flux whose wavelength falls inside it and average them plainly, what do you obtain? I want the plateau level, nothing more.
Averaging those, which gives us 71.7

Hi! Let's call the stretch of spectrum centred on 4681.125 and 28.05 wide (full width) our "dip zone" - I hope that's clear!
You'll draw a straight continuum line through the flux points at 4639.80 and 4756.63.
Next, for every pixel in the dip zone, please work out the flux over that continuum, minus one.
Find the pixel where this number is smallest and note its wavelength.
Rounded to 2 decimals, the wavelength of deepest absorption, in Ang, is 4667.66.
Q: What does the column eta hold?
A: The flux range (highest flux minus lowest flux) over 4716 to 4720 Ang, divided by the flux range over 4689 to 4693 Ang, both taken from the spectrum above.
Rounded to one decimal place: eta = 8.0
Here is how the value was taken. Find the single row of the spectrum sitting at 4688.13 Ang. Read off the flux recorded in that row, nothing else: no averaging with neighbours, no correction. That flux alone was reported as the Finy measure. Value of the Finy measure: 69.79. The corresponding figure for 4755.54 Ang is 66.96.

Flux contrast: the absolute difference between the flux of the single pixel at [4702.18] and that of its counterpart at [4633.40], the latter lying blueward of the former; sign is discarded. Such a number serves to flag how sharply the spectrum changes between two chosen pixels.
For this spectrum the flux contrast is 11.2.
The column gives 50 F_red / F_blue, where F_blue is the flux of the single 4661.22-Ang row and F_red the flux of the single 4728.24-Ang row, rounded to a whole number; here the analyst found 46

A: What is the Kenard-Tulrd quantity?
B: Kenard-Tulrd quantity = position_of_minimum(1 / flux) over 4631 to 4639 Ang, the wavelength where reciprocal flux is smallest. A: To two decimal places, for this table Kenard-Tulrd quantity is 4632.33 Ang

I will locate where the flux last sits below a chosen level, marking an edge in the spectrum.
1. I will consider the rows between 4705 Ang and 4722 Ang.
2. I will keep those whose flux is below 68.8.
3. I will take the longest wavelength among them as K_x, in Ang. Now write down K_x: 4710.85 Ang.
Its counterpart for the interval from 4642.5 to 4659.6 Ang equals 4656.93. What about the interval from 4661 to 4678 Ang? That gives 4669.81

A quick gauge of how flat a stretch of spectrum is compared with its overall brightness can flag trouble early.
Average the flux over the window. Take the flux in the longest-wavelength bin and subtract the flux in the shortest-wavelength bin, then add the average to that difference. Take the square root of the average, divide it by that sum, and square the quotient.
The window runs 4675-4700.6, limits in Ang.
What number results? 0.0169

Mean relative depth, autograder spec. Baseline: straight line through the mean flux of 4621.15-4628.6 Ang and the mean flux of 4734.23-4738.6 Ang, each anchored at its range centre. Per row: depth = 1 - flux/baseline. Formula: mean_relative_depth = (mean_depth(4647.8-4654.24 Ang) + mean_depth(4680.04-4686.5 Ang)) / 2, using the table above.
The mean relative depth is -0.02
